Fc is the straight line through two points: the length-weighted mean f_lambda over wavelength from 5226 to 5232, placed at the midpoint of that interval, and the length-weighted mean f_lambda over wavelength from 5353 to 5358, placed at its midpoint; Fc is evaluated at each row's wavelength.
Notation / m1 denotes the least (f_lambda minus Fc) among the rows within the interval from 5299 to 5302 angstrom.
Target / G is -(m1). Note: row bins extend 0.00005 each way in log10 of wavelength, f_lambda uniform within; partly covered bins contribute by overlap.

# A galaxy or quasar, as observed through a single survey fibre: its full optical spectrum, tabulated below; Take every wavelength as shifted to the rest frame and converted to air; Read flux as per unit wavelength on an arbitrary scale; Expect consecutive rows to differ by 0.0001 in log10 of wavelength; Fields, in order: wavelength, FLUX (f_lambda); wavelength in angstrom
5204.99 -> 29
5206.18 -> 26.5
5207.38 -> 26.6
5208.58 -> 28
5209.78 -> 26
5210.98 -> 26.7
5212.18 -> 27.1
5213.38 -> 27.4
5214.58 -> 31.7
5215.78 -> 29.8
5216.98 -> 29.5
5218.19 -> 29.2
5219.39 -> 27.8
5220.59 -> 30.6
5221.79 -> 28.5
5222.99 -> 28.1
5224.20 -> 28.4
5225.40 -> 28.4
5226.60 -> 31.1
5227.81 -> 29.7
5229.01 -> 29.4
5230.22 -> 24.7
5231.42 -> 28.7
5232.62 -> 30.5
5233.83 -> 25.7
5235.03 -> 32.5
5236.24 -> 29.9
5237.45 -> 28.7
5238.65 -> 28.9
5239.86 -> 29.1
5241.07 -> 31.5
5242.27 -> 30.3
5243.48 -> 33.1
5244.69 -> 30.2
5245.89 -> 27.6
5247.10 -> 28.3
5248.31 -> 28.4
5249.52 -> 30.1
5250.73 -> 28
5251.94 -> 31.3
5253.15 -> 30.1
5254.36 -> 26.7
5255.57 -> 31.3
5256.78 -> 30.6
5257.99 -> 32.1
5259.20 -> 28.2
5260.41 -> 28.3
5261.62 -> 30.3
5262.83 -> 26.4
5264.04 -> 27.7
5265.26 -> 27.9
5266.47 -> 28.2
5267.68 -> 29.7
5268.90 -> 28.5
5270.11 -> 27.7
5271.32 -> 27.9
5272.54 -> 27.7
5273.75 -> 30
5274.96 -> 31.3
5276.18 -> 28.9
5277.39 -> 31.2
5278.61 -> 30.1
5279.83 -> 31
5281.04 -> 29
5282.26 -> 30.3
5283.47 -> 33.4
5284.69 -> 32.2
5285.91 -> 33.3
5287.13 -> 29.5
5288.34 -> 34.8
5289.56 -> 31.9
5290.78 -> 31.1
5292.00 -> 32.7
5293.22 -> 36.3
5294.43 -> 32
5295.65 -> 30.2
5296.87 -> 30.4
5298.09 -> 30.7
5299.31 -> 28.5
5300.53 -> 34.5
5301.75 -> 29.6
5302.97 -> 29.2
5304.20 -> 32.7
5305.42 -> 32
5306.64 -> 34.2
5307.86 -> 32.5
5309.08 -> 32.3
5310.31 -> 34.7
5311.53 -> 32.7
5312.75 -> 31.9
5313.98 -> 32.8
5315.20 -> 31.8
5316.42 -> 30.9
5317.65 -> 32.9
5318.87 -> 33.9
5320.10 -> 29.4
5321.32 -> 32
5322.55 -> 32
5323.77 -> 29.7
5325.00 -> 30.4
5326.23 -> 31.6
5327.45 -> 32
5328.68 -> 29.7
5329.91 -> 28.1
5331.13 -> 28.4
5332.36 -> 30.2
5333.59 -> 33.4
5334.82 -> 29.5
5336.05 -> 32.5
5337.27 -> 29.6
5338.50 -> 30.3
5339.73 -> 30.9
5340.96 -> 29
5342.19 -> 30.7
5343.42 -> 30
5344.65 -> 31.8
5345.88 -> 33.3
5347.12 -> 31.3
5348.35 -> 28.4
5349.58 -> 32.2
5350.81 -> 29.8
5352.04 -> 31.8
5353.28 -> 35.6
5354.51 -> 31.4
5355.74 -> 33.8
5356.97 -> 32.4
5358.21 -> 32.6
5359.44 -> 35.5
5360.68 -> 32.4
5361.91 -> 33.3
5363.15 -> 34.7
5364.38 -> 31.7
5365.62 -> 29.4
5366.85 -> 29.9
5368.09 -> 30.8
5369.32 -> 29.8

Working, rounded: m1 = -2.7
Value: 2.7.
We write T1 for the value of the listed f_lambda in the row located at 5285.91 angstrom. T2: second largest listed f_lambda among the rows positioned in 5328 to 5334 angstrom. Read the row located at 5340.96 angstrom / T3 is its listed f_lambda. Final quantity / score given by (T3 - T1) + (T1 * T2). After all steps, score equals 1001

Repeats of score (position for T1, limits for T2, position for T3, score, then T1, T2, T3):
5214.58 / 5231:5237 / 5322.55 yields 967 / 31.7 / 30.5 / 32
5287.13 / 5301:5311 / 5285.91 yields 1013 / 29.5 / 34.2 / 33.3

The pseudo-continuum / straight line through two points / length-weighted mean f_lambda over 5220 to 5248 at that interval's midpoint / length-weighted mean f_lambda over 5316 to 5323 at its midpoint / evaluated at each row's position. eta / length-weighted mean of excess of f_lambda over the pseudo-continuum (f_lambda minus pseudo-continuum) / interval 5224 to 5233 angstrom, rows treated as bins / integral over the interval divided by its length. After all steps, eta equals -0.3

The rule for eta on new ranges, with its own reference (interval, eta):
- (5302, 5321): 0.6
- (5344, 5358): -0.8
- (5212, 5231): 0.0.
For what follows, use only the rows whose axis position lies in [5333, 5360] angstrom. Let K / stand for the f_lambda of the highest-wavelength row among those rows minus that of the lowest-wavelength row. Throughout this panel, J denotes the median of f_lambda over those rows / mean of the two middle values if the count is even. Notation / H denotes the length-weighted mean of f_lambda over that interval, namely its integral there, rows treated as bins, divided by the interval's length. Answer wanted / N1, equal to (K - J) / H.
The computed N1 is -0.93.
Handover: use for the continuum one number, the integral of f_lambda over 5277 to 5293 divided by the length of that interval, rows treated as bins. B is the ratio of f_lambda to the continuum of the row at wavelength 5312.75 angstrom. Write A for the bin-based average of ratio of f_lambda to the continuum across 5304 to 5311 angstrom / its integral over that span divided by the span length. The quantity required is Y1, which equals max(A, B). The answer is 1.04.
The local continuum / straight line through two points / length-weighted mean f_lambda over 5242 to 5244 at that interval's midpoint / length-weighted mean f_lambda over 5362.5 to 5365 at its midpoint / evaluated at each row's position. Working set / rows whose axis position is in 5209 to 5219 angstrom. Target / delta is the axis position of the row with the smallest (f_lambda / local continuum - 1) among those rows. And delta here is 5209.78 angstrom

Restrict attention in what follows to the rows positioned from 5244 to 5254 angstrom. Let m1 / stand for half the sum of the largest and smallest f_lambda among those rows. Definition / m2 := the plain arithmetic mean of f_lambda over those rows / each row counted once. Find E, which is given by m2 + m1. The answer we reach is 59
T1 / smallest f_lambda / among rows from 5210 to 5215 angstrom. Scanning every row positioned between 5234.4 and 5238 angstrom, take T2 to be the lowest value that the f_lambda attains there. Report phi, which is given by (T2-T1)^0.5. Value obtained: 1.4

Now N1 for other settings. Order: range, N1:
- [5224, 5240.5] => -0.98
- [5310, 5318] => -1.06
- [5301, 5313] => -0.93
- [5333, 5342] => -1.13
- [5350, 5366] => -1.00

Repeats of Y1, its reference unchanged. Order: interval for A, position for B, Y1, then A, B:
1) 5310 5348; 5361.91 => 1.05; 0.98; 1.05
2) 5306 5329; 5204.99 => 1.01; 1.01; 0.92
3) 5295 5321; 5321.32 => 1.01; 1.00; 1.01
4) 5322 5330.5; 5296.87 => 0.96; 0.96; 0.96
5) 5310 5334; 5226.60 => 0.99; 0.99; 0.98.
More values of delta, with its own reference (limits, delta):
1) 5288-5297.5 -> 5295.65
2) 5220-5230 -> 5222.99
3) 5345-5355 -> 5348.35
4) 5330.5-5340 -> 5331.13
